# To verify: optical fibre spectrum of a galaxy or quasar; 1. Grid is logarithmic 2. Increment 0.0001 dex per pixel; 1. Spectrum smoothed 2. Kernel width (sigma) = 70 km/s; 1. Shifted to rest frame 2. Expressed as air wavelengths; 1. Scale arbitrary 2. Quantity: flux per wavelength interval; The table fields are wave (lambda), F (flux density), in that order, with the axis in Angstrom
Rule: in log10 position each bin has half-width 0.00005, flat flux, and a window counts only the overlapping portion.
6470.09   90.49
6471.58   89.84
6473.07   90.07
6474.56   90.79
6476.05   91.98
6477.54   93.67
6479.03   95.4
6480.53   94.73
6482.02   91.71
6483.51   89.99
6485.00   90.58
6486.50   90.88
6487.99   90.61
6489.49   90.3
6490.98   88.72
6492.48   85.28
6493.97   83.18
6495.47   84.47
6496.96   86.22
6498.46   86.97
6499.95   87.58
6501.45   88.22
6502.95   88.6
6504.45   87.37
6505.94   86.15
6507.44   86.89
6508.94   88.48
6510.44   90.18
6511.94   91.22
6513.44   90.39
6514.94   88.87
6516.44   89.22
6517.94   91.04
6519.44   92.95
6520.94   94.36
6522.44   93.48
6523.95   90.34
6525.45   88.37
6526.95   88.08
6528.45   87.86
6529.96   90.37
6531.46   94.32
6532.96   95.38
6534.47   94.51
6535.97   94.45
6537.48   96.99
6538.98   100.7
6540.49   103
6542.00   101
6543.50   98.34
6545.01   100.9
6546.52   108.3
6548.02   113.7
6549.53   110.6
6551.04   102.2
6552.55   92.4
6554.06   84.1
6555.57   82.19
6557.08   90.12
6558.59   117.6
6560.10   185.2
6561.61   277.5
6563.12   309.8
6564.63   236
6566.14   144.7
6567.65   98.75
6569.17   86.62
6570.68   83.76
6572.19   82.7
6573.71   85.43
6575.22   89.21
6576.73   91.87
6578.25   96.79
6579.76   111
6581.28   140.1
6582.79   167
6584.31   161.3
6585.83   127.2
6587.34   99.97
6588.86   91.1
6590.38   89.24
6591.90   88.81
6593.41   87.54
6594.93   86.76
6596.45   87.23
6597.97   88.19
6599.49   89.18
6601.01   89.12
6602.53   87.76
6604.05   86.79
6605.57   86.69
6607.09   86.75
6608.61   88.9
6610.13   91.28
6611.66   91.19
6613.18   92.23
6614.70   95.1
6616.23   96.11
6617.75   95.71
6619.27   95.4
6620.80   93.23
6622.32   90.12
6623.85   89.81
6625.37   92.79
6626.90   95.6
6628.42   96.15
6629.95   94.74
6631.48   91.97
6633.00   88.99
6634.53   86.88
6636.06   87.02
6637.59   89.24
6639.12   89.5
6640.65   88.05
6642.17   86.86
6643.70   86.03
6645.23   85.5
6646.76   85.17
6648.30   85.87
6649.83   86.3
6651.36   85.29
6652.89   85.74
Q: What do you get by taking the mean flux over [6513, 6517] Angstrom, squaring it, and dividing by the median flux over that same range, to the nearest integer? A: 90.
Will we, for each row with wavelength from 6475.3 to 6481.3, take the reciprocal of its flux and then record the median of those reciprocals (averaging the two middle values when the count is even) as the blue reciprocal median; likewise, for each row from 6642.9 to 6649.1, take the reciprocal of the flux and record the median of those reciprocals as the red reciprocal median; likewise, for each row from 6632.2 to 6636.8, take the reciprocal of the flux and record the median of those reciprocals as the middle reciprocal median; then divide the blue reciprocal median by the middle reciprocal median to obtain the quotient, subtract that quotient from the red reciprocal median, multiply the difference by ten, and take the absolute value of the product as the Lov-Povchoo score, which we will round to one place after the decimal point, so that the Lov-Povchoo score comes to 9.1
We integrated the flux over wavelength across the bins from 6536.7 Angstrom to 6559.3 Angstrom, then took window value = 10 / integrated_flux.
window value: 0.0044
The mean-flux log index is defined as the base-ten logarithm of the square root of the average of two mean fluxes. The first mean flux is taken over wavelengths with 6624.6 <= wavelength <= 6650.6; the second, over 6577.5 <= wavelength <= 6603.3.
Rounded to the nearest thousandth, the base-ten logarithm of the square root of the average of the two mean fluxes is 0.994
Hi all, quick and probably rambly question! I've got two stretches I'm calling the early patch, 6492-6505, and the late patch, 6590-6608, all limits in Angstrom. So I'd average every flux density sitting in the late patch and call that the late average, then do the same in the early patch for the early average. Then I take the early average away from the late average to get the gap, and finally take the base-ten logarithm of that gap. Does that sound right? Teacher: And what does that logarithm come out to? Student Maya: 0.1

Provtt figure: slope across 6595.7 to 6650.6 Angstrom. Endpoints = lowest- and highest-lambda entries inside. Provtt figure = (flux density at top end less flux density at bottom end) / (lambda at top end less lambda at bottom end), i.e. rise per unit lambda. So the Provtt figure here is -0.02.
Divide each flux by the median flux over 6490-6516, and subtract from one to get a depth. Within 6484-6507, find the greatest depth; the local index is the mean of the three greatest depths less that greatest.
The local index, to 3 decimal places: -0.013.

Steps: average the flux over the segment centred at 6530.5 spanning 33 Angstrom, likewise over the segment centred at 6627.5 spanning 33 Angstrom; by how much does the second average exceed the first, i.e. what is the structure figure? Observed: -3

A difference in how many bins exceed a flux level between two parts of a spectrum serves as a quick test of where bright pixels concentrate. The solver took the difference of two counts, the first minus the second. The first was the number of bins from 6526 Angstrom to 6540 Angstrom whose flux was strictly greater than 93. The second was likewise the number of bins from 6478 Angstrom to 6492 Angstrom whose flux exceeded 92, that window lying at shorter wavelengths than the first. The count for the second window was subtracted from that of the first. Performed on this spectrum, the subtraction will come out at 4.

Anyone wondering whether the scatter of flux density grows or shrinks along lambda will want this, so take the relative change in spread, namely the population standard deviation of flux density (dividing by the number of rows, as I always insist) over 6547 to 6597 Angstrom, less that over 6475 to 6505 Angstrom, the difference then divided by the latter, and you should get 16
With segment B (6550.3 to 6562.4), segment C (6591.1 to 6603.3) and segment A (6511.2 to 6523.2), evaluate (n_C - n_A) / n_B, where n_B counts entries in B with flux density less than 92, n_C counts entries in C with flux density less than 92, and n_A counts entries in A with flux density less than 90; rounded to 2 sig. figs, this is 2.0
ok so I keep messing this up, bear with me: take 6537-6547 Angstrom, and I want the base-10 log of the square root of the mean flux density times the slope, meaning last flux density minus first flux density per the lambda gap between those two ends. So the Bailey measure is 1.1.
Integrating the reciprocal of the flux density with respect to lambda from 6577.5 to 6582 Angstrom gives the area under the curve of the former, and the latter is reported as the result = 0.040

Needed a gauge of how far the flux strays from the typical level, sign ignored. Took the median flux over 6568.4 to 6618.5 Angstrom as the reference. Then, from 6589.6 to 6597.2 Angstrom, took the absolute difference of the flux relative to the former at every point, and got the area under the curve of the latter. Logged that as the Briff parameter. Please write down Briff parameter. 10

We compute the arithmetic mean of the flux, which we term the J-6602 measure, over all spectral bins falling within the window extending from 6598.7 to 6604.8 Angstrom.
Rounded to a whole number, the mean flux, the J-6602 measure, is 88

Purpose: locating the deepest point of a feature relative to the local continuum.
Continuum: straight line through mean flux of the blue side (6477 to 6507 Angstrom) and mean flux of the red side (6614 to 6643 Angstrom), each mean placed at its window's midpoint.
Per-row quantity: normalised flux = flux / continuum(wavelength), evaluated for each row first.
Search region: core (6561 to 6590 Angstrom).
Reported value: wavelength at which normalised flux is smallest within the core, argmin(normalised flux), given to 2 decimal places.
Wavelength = 6572.19 Angstrom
